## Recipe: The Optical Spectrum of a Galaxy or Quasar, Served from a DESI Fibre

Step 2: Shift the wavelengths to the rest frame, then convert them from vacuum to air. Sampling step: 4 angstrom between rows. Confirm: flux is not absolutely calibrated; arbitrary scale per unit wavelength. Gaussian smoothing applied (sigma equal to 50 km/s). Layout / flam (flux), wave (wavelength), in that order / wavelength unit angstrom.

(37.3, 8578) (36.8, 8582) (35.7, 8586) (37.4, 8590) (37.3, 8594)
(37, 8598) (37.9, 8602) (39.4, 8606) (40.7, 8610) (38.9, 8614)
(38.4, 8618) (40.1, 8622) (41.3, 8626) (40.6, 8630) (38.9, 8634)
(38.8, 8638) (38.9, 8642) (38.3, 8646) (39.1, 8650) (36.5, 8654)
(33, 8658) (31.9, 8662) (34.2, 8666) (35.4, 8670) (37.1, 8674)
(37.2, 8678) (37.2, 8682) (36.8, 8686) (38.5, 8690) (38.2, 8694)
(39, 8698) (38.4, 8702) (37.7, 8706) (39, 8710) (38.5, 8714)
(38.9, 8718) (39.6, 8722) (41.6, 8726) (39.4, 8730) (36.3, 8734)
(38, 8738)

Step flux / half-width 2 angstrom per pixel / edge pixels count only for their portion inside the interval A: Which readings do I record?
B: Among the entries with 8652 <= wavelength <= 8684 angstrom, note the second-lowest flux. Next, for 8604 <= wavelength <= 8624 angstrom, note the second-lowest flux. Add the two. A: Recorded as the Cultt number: 71.9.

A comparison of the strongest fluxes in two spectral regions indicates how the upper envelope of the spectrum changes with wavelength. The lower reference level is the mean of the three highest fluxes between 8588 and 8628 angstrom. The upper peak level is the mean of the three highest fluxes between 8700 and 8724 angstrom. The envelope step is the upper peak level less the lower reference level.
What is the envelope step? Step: -1.5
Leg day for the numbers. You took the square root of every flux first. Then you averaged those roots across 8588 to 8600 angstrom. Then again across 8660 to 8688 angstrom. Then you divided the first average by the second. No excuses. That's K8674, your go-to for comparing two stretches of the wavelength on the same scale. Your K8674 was 1.02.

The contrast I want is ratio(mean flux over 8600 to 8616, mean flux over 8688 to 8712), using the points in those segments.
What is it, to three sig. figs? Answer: 1.02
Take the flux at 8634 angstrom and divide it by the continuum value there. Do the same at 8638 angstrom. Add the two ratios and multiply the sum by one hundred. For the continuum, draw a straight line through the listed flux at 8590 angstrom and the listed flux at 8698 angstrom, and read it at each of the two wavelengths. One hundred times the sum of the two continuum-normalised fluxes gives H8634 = 204.0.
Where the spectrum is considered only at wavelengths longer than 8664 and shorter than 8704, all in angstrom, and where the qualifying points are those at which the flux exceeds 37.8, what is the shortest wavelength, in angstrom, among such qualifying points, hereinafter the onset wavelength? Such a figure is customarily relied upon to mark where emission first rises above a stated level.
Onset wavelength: 8690 angstrom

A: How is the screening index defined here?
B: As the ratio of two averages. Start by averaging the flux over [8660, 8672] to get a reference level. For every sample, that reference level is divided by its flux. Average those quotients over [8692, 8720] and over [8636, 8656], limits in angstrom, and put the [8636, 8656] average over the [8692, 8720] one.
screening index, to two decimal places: 1.01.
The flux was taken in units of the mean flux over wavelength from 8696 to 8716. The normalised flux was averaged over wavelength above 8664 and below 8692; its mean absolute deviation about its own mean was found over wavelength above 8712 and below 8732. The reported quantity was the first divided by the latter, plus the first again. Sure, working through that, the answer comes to 47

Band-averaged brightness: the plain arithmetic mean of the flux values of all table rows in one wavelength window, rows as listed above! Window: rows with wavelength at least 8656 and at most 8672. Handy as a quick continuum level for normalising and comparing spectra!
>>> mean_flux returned 33.6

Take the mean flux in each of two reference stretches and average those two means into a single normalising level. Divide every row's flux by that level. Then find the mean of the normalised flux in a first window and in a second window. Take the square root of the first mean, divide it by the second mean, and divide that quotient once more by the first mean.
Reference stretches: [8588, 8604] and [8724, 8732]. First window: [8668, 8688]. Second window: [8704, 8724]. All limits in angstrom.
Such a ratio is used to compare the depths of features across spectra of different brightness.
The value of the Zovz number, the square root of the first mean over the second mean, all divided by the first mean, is 1.04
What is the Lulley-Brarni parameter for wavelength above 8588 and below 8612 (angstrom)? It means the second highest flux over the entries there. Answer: 39.4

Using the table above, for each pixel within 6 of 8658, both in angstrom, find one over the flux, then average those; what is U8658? 0.0297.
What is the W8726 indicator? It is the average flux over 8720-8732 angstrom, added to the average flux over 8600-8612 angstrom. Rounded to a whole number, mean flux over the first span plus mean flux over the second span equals 80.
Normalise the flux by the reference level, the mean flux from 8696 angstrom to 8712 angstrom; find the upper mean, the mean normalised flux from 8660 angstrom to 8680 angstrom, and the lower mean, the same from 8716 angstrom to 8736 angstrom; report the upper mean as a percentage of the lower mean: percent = 90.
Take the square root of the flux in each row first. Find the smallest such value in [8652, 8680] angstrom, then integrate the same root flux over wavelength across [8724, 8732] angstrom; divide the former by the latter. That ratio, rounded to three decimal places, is 0.111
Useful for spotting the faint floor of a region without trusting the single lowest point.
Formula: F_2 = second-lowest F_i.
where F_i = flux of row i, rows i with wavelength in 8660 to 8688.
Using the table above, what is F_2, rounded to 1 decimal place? 34.2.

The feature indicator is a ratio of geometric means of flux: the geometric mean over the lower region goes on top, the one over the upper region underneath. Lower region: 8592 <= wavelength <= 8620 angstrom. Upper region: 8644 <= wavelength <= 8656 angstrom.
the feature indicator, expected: 1.01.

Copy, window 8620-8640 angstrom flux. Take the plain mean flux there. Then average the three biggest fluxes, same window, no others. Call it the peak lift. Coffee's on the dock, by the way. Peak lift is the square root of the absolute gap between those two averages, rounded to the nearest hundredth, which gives 0.85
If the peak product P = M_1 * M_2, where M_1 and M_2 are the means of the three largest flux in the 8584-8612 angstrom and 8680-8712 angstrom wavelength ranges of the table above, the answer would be 1527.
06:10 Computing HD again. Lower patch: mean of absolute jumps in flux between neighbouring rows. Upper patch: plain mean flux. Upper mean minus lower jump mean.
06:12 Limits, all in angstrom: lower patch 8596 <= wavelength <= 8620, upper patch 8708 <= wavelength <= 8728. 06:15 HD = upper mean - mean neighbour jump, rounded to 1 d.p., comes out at 38.3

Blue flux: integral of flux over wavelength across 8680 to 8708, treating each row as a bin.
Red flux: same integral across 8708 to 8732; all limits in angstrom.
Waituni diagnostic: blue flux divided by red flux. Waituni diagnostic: 1.1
